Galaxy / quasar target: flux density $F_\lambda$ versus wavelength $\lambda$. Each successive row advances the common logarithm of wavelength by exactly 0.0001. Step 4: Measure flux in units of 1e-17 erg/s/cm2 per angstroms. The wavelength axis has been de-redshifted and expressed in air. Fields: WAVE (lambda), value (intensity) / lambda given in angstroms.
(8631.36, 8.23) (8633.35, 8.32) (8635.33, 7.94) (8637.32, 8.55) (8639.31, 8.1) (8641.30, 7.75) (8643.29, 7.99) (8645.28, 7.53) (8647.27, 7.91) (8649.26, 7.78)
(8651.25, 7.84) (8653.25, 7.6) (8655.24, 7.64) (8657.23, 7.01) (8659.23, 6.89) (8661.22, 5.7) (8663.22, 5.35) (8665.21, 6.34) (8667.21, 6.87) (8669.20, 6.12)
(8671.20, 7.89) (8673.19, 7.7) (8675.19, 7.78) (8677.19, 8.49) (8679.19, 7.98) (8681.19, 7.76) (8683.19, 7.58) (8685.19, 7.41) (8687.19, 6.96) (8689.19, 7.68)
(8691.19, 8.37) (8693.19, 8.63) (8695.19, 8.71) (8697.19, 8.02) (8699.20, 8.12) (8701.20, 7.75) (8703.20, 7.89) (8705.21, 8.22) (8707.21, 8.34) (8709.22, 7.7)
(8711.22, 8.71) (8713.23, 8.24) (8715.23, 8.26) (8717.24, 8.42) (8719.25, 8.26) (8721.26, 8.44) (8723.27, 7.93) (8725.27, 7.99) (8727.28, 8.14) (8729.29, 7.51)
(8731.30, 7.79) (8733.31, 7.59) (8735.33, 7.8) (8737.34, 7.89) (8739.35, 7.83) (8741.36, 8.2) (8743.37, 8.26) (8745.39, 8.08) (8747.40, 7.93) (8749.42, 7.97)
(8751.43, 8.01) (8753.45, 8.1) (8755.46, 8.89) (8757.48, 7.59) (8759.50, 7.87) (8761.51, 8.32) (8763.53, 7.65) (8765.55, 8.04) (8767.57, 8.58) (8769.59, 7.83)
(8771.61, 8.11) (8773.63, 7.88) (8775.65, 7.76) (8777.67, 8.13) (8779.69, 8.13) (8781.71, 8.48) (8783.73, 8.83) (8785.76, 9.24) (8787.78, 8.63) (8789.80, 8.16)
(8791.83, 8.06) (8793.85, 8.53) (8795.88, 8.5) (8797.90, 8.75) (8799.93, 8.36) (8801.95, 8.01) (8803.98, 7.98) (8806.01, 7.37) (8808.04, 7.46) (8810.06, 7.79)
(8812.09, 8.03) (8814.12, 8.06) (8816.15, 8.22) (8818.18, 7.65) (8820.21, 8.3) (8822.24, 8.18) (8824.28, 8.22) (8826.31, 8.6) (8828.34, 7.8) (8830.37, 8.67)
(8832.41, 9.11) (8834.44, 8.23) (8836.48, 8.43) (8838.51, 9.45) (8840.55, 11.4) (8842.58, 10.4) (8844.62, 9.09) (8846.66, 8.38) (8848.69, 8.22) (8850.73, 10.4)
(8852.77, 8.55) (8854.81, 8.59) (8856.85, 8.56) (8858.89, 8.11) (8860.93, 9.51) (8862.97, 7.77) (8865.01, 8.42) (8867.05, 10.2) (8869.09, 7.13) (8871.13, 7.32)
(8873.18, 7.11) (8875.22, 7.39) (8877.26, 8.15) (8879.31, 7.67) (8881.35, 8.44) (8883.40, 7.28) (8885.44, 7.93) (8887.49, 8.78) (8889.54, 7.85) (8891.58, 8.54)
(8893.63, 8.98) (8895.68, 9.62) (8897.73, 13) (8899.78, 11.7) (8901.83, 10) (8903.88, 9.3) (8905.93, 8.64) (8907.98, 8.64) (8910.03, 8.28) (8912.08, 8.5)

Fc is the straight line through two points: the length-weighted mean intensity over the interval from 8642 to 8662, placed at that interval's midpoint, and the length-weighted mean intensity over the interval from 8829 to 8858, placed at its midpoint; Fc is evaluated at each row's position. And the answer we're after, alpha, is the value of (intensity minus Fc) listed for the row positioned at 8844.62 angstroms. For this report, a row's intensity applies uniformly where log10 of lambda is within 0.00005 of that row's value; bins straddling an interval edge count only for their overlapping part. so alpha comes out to 0.0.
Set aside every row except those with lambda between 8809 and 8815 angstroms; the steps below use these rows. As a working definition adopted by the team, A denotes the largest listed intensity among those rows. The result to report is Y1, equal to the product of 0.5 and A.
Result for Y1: 4.03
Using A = 8.06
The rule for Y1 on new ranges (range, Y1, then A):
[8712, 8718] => 4.21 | 8.42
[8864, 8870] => 5.10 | 10.2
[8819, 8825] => 4.15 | 8.3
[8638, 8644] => 4.05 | 8.1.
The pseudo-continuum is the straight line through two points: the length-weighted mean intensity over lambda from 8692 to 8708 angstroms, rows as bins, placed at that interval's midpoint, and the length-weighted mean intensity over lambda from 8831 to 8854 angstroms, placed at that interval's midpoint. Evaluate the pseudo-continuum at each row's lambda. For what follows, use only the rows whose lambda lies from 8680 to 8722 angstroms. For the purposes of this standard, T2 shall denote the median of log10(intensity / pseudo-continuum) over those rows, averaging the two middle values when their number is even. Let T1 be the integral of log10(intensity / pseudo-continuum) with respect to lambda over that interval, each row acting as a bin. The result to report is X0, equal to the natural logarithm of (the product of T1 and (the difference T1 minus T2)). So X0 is -2.0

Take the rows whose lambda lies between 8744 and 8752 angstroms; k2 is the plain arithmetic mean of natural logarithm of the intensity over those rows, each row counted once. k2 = 2.08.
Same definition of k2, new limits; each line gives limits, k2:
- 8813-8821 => 2.09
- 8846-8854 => 2.18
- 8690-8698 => 2.13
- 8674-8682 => 2.08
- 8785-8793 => 2.14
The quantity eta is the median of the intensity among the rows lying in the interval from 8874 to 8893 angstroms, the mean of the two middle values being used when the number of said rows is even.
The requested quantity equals 7.93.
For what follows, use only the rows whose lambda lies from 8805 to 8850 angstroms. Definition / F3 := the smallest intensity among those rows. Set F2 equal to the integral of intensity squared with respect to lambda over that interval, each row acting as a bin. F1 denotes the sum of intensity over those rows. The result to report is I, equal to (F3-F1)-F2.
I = -3482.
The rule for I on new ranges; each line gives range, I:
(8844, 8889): -3315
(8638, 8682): -2576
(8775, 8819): -3136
